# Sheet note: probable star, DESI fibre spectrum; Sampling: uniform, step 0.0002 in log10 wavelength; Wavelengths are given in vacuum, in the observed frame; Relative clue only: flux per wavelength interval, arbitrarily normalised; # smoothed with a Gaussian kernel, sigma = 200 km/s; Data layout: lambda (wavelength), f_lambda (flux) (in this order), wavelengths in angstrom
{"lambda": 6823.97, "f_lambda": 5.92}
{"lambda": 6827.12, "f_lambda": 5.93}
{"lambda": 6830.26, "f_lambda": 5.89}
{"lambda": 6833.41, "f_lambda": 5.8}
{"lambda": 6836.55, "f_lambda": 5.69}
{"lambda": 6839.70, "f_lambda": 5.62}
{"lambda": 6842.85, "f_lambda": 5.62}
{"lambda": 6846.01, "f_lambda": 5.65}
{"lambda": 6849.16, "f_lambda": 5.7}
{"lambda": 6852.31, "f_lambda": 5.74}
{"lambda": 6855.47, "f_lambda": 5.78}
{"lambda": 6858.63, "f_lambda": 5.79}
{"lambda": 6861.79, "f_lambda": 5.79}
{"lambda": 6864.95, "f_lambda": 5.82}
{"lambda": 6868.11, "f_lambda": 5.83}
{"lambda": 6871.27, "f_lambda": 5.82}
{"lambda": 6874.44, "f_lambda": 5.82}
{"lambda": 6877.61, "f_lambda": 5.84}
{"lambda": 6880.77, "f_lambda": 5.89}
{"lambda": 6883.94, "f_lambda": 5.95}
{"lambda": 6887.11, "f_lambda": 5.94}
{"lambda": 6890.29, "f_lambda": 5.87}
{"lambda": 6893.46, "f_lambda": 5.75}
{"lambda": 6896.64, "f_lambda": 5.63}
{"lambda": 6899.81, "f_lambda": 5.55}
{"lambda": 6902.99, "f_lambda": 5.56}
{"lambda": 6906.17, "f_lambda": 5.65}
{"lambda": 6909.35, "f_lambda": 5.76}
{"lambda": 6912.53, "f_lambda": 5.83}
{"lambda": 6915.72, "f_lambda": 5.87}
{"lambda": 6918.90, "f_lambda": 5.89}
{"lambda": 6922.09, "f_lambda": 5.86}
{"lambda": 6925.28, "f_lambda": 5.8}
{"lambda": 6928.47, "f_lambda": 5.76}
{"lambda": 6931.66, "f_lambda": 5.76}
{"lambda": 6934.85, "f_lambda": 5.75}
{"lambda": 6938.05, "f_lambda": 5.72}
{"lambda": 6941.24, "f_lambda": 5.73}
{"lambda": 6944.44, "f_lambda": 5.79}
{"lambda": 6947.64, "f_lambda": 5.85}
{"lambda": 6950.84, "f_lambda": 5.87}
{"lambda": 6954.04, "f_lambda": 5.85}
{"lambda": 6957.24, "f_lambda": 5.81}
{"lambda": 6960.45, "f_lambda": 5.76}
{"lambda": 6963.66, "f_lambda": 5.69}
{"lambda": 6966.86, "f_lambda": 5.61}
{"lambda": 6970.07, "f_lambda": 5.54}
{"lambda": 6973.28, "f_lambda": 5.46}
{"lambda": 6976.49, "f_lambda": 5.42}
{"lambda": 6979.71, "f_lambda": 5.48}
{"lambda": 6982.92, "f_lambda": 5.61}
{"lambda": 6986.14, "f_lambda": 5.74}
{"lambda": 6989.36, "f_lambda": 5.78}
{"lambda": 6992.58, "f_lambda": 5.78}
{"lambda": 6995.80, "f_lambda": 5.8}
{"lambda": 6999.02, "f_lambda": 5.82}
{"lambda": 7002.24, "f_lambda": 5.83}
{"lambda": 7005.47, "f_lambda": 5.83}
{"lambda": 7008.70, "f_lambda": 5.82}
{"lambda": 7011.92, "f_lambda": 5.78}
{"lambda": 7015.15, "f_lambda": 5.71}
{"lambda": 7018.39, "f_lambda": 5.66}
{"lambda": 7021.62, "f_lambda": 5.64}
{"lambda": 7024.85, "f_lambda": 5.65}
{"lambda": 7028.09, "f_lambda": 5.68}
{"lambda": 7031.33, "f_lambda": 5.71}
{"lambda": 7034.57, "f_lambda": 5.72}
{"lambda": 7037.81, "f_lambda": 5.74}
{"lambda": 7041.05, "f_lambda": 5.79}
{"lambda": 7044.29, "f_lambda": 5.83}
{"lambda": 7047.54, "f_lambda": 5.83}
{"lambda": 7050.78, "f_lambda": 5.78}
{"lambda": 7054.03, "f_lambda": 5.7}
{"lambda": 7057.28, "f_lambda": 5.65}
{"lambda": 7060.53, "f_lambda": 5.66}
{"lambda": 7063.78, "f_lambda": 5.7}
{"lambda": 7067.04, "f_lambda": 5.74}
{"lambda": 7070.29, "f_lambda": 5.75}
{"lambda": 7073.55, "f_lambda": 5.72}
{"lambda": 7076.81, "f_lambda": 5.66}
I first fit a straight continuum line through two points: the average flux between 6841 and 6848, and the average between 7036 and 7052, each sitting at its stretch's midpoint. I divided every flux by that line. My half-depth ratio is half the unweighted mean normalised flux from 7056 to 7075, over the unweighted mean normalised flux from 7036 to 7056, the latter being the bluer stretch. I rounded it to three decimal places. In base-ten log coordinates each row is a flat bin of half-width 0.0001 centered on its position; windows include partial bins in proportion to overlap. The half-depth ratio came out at 0.492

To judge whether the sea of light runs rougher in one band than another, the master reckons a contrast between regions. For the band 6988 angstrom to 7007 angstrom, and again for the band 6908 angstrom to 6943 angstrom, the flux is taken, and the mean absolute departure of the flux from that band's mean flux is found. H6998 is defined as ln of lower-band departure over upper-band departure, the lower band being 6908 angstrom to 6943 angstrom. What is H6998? 0.94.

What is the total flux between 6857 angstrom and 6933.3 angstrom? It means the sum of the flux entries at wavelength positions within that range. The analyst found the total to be 139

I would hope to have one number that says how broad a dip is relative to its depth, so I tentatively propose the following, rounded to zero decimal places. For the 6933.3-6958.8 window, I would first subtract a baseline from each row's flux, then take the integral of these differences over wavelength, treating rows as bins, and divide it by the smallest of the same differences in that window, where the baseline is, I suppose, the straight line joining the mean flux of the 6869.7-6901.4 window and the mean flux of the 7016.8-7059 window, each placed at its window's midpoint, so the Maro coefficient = -11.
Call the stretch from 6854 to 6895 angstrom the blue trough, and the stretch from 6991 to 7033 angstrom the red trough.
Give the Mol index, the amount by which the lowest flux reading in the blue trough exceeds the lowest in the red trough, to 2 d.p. 0.11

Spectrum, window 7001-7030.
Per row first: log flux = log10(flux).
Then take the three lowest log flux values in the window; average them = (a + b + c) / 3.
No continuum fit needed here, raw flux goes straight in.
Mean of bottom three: 0.752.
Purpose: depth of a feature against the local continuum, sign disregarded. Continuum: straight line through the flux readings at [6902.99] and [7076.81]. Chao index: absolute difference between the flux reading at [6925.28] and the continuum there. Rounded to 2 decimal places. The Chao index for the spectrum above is 0.23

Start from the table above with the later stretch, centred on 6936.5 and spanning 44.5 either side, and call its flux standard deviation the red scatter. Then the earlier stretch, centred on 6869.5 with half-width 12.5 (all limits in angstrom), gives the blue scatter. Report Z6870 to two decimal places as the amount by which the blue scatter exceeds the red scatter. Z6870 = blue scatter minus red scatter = -0.10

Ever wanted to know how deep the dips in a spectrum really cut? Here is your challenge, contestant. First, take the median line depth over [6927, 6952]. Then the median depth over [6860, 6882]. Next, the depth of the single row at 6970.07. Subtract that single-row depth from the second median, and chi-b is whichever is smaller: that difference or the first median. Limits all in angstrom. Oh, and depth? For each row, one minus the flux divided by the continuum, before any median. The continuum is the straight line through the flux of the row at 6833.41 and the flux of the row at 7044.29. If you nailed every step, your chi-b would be -0.051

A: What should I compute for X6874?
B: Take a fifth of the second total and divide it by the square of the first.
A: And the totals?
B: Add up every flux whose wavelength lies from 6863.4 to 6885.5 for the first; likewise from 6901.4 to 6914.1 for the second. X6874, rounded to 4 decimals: 0.0027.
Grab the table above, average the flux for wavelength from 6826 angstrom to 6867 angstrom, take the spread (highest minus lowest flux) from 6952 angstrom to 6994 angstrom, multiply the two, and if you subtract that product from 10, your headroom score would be 7.53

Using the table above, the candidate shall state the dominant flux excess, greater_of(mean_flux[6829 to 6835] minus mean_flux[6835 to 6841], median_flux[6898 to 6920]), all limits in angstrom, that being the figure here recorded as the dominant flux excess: 5.76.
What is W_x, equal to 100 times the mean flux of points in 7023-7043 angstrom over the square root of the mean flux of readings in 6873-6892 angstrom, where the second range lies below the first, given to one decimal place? 235.6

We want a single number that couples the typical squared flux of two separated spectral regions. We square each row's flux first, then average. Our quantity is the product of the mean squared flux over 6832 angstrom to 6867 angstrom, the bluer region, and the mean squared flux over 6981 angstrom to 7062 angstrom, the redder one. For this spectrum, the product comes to 1082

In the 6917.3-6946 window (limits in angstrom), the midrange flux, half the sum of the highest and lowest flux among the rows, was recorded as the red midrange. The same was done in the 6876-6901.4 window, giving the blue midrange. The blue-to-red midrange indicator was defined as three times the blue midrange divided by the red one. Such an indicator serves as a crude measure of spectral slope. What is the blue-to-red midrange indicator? 2.97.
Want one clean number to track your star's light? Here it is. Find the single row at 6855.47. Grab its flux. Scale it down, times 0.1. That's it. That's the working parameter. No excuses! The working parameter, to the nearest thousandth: 0.578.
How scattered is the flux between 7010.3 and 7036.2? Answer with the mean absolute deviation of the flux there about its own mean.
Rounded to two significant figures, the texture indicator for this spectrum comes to 0.036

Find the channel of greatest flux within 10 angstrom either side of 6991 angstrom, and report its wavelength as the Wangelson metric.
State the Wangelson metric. 6999.02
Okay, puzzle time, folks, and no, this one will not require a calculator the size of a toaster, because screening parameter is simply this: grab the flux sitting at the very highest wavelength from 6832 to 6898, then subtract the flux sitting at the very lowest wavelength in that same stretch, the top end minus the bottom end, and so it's -0.17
